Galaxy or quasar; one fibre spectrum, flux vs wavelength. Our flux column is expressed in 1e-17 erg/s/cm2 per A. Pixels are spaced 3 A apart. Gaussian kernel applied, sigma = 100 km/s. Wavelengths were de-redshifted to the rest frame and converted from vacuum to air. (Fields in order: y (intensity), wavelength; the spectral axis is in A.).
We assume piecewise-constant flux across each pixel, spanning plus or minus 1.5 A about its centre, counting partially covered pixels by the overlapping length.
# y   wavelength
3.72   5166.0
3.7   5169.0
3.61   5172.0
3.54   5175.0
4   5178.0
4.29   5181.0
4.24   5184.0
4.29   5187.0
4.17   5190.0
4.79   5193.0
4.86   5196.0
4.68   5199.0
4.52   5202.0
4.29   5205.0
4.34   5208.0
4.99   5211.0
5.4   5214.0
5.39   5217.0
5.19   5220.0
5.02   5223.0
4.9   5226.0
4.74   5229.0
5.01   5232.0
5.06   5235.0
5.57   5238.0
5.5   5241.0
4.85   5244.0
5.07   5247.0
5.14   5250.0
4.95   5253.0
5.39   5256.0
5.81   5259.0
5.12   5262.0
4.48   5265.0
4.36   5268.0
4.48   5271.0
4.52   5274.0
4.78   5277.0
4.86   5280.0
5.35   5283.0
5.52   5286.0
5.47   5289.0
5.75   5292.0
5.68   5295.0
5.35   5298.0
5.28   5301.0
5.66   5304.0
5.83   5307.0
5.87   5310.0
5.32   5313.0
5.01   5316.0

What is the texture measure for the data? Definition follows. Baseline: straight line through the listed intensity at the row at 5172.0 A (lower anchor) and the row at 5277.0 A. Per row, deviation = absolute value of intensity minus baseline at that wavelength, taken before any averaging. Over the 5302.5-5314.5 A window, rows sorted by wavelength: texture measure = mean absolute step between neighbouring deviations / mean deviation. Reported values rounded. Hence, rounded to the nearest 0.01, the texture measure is 0.45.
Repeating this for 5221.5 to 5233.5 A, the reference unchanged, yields 0.28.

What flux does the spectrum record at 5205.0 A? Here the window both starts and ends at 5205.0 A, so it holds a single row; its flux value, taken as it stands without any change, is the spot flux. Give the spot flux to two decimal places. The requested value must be 4.29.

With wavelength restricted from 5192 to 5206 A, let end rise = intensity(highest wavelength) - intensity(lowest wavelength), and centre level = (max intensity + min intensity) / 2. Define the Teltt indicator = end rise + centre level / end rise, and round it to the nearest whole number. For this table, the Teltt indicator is -10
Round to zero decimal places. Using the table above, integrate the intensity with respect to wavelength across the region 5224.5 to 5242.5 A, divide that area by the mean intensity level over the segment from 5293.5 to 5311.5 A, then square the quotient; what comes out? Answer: 271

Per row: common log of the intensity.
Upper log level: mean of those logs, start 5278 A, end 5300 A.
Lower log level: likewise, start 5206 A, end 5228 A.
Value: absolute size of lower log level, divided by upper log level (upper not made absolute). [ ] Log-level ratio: 0.95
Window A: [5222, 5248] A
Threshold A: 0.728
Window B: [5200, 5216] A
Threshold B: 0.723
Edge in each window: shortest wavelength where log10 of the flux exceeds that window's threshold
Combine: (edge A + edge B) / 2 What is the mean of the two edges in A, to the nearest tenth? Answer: 5226.0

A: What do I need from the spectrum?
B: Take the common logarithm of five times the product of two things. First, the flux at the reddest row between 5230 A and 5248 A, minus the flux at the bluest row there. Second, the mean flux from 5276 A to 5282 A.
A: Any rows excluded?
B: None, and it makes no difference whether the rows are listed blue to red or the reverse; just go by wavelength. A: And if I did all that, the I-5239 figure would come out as 0.16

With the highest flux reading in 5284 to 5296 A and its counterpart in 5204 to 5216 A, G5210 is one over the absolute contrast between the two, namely 2.9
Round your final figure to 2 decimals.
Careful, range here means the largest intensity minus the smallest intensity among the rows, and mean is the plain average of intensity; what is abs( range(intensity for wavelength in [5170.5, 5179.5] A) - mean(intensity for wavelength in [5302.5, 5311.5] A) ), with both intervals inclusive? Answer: 5.33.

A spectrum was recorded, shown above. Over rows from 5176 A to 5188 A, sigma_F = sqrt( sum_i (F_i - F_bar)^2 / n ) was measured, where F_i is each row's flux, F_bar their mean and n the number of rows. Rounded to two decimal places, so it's 0.12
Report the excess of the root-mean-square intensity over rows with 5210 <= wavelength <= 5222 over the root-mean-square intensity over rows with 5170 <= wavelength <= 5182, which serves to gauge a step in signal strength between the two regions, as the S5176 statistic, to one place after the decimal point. 1.4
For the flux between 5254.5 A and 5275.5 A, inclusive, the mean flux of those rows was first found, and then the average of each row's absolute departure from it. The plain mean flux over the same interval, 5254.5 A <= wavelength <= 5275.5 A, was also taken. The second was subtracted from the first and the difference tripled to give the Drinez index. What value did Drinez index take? -13.2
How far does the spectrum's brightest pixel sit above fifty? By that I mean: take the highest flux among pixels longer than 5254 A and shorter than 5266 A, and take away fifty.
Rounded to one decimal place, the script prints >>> -44.2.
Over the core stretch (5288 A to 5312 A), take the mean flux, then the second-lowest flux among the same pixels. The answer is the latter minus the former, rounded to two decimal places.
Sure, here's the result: -0.26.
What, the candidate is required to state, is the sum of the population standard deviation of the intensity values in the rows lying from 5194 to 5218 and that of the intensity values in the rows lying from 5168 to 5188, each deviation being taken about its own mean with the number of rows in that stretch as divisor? 0.71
